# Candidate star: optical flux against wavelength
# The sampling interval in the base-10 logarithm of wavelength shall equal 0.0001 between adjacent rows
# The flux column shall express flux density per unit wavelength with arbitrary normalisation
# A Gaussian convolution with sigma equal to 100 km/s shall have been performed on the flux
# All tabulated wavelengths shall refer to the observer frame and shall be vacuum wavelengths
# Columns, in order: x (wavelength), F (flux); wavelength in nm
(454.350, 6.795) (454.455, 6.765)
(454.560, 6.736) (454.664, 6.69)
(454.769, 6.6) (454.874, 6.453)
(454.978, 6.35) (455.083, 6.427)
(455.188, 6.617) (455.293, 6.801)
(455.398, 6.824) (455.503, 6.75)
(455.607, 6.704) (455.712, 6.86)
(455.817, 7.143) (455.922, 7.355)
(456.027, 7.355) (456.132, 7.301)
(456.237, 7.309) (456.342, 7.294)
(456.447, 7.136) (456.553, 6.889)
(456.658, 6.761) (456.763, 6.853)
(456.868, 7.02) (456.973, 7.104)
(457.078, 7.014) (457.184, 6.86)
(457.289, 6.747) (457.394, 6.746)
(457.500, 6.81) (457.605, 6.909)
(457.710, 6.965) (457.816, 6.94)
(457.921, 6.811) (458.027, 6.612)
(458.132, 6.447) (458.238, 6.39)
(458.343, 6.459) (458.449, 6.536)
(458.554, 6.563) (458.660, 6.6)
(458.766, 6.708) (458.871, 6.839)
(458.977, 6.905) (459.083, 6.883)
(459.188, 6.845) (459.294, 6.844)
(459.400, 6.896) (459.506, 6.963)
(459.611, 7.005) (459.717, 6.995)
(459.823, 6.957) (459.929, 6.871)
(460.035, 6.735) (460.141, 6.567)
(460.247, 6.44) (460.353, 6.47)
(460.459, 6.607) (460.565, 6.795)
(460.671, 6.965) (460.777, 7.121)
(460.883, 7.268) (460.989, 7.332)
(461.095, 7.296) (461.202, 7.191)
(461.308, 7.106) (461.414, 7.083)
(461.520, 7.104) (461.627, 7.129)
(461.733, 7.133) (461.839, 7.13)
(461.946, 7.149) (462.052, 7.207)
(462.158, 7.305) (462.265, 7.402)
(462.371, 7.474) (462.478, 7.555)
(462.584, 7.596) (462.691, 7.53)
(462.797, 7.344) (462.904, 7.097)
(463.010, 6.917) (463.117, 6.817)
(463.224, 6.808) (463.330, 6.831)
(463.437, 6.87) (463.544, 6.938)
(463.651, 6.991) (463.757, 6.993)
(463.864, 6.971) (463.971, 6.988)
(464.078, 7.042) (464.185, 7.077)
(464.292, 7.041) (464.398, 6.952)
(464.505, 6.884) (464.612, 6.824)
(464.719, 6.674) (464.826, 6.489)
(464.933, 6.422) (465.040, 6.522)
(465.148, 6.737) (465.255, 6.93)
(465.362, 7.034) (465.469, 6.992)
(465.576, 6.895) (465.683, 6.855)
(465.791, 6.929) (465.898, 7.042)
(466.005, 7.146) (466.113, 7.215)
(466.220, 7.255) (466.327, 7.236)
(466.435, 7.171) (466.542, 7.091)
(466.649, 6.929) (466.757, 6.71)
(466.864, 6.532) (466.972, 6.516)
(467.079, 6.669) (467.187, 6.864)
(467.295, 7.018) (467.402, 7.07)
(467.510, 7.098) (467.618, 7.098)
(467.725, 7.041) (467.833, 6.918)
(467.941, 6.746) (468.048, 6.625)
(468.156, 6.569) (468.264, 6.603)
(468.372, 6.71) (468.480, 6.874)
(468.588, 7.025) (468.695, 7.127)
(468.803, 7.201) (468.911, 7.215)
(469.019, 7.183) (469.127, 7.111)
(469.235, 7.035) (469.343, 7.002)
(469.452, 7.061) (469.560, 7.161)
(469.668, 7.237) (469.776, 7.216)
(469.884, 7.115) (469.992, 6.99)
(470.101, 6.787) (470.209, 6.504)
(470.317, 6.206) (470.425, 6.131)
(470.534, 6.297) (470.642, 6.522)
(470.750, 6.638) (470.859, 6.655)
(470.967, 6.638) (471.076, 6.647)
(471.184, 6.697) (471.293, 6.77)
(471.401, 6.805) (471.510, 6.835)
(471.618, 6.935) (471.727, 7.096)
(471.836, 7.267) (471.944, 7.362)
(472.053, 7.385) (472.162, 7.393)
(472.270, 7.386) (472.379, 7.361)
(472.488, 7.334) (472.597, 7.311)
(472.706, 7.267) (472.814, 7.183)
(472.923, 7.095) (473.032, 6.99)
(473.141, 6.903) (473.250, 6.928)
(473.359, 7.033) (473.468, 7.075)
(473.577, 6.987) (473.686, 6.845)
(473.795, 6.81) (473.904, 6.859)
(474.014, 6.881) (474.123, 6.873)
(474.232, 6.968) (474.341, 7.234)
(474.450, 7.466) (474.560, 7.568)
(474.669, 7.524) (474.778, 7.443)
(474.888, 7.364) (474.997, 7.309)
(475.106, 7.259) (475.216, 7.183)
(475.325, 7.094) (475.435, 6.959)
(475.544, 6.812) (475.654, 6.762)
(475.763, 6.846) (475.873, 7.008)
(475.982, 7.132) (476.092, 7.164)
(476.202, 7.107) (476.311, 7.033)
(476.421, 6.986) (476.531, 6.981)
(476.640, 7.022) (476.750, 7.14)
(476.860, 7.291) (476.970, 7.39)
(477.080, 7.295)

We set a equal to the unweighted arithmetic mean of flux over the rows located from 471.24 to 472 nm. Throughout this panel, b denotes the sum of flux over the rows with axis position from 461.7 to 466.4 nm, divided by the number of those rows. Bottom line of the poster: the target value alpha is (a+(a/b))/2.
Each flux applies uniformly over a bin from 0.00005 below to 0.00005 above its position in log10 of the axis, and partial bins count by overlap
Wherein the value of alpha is 4.00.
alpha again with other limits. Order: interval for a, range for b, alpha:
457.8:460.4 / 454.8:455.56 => 3.88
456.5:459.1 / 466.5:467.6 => 3.88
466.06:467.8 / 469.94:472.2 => 4.00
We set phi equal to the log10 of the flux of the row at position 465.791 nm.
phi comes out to 0.841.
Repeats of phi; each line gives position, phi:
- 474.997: 0.864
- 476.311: 0.847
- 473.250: 0.841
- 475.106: 0.861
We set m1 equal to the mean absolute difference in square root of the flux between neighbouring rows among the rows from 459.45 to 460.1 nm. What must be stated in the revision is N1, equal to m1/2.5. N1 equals 0.0048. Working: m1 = 0.012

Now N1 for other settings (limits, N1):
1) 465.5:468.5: 0.0073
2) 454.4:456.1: 0.0085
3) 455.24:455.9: 0.0089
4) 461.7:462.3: 0.0041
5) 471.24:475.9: 0.0060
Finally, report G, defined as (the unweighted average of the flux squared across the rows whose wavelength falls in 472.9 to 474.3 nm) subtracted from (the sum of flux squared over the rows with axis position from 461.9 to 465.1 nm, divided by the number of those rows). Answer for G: 1.2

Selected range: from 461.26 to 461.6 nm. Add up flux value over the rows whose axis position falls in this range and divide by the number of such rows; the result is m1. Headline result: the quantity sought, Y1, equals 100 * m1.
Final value 710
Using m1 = 7.10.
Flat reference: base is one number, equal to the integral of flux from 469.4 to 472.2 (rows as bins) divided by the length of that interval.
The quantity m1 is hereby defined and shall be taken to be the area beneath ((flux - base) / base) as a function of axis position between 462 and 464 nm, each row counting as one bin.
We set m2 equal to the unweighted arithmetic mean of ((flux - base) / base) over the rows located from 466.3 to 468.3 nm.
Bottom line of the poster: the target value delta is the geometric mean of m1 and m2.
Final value 0.012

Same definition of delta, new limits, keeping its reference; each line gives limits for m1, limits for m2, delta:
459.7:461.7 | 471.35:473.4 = 0.034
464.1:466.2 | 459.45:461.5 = 0.010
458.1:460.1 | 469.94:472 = 0.023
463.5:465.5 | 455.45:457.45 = 0.008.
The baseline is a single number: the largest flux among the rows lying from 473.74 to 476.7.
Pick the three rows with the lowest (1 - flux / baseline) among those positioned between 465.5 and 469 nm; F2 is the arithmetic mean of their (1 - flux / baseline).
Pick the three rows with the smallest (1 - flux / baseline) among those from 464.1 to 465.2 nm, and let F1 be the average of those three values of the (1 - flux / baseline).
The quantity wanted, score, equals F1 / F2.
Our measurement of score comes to 2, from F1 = 0.072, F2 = 0.044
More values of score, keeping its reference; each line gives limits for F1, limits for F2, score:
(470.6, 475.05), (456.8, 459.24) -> 0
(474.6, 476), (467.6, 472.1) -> 1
